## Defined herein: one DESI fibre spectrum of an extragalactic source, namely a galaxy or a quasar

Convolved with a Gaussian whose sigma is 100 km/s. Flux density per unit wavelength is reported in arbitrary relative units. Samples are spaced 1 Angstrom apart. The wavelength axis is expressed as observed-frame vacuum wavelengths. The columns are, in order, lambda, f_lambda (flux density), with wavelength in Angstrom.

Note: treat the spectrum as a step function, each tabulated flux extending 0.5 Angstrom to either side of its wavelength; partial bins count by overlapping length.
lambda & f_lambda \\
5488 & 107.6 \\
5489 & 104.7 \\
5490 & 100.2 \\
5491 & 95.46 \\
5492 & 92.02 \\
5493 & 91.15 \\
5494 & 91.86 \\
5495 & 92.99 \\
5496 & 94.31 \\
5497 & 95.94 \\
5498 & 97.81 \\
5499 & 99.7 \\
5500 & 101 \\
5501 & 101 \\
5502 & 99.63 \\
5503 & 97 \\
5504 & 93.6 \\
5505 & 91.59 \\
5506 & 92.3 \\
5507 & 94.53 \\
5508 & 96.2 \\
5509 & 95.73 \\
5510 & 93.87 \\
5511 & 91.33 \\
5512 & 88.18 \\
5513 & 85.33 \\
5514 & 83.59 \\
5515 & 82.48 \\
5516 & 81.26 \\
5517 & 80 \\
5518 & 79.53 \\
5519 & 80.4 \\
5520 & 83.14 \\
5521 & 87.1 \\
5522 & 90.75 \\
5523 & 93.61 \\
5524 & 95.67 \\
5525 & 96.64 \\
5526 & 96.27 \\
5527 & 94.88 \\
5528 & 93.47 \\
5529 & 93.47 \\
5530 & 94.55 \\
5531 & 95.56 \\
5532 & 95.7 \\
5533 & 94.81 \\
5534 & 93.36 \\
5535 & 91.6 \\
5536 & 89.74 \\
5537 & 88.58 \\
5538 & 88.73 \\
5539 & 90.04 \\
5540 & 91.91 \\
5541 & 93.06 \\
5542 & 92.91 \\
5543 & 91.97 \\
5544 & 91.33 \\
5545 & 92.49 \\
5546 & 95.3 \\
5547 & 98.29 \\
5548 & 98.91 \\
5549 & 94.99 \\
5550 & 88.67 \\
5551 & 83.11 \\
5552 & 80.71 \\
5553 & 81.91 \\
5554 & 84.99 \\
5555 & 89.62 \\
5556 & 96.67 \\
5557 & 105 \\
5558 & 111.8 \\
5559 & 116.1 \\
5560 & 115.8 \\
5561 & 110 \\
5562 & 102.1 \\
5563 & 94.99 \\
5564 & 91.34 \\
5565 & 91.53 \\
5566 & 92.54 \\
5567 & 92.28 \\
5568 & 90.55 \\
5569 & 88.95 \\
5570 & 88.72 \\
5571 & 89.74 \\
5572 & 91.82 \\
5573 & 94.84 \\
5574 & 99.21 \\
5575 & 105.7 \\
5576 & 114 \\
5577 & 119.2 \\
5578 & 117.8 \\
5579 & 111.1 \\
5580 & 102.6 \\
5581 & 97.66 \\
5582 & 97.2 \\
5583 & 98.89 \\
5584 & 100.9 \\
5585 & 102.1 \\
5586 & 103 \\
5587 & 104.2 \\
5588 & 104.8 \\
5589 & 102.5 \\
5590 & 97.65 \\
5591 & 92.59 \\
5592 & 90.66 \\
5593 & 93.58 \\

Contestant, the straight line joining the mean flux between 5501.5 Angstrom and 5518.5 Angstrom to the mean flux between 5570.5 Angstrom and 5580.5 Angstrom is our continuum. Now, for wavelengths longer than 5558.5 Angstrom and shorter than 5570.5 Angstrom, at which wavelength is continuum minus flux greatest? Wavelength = 5570 Angstrom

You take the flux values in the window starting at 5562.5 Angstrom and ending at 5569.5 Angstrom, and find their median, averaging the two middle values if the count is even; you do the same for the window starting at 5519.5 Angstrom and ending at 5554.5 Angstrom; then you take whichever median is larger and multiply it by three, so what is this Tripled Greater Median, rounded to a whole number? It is 279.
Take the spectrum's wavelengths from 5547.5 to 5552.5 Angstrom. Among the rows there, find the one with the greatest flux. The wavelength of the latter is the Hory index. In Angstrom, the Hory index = 5548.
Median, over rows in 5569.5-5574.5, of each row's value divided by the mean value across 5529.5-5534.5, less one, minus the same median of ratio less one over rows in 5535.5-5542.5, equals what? 0.02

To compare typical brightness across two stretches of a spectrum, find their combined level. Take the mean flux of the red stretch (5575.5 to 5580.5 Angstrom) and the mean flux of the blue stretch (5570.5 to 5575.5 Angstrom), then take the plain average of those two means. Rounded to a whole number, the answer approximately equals 105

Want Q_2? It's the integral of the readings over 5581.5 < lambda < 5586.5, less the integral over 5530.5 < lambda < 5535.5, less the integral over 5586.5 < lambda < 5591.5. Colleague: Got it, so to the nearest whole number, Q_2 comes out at -471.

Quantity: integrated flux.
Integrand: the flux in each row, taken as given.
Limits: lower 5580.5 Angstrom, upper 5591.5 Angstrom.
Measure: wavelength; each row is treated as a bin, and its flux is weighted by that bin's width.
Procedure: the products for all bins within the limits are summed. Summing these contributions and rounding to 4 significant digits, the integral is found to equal 1101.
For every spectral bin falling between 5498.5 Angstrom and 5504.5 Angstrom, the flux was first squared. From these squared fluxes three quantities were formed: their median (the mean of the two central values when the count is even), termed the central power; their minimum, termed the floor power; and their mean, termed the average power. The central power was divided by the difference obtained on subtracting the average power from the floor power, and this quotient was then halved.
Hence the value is -5.1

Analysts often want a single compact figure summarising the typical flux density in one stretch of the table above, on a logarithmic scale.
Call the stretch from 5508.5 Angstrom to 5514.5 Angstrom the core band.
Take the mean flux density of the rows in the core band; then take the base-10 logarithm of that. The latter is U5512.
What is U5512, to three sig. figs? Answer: 1.95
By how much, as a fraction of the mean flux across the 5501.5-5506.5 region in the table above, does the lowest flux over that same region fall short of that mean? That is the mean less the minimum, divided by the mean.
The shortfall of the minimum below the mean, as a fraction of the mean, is 0.03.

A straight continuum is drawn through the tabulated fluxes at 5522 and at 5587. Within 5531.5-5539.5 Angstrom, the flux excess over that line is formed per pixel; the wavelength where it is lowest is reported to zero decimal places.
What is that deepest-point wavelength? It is 5538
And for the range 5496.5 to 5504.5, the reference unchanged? 5504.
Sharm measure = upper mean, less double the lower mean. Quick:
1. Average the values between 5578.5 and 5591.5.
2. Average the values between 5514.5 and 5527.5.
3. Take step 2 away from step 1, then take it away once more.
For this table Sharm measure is -74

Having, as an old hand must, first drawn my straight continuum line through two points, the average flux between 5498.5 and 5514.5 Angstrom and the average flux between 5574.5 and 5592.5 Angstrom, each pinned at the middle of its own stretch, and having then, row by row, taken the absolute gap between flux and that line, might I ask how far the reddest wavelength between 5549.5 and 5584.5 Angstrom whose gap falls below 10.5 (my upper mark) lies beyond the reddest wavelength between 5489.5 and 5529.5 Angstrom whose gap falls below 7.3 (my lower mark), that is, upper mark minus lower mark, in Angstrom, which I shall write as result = 55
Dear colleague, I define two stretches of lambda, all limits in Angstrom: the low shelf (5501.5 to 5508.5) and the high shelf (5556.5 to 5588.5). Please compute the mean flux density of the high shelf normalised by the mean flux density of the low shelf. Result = 1.07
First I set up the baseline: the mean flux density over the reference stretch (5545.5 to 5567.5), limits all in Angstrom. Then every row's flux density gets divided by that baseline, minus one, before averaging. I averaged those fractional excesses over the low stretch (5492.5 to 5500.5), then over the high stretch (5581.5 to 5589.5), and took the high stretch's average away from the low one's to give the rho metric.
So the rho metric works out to -0.06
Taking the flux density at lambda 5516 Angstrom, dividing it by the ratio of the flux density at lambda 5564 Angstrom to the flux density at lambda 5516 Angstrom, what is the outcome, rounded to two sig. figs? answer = 72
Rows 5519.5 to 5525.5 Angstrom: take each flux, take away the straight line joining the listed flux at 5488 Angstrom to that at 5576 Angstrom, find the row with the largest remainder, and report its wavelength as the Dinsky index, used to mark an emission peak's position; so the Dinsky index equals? 5525 Angstrom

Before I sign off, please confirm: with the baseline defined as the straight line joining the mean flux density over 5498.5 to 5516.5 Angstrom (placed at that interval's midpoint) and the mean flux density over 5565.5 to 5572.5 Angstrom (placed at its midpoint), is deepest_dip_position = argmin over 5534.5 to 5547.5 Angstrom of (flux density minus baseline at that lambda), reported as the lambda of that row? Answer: 5537 Angstrom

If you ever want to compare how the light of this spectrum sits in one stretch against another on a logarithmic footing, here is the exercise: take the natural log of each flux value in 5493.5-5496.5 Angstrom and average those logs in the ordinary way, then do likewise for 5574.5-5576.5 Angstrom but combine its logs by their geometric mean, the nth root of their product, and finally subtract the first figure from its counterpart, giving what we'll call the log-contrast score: 0.17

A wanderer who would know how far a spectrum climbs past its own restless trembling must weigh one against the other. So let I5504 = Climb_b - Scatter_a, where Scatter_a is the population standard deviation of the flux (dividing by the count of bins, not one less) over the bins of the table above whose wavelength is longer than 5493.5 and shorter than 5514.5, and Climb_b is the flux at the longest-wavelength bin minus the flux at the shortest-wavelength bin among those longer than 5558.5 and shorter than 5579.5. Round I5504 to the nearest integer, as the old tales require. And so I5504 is -10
